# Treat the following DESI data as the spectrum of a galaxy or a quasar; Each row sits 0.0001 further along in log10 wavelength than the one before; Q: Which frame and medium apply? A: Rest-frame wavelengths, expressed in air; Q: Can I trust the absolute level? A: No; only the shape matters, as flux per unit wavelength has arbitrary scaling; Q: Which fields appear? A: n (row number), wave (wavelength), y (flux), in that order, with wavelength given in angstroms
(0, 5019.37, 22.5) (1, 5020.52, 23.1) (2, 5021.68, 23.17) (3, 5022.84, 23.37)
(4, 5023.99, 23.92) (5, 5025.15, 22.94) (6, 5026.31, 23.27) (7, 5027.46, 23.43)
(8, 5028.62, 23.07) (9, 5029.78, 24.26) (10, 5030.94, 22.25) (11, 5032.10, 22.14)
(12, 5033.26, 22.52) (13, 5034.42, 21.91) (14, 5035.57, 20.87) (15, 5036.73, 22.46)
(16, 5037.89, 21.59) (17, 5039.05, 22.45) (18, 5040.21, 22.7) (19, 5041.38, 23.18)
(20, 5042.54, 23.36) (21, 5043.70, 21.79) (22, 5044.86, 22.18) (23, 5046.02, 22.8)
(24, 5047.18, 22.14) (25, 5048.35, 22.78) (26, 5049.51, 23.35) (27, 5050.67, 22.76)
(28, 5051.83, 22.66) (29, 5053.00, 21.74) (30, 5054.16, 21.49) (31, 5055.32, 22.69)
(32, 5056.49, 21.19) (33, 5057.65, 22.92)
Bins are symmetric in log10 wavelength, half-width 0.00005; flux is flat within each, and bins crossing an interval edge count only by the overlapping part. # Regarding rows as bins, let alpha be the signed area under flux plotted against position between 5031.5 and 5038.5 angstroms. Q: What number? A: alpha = 154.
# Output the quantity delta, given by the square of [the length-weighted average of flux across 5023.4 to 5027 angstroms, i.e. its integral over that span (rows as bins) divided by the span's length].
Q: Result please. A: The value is 549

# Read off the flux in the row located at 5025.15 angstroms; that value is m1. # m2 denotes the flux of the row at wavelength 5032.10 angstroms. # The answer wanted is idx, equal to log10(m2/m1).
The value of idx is -0.015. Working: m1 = 22.94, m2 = 22.14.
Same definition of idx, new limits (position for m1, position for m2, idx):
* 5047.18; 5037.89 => -0.011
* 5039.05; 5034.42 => -0.011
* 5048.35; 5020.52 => 0.006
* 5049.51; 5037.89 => -0.034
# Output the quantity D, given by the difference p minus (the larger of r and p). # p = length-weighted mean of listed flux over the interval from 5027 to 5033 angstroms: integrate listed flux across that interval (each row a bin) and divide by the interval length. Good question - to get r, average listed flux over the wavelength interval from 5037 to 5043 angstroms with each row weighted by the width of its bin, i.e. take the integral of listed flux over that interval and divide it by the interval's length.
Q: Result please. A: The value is 0.00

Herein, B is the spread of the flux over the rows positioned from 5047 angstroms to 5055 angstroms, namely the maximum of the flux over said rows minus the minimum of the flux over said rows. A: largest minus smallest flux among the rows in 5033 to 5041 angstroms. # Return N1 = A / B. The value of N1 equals 1.0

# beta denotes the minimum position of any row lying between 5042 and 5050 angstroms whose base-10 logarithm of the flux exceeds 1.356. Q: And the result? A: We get 5042.54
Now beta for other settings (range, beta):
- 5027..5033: 5027.46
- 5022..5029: 5022.84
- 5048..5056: 5048.35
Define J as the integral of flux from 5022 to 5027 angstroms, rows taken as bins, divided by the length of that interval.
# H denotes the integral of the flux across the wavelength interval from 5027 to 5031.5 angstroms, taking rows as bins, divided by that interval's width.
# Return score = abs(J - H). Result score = 0.2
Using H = 23.2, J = 23.4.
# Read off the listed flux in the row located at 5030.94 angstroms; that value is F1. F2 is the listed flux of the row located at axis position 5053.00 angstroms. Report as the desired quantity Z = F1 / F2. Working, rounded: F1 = 22.25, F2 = 21.74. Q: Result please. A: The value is 1.02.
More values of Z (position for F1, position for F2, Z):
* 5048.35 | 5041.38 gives 0.98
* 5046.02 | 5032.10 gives 1.03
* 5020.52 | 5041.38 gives 1.00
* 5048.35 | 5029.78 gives 0.94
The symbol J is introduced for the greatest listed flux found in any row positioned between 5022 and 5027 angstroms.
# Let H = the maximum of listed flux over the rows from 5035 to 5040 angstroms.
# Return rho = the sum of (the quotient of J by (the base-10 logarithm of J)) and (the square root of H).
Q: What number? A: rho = 22.1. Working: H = 22.46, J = 23.92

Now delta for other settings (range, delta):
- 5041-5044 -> 523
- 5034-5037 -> 472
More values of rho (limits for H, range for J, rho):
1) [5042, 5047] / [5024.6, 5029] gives 21.9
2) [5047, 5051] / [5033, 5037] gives 21.5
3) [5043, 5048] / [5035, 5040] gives 21.4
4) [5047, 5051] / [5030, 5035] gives 21.5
